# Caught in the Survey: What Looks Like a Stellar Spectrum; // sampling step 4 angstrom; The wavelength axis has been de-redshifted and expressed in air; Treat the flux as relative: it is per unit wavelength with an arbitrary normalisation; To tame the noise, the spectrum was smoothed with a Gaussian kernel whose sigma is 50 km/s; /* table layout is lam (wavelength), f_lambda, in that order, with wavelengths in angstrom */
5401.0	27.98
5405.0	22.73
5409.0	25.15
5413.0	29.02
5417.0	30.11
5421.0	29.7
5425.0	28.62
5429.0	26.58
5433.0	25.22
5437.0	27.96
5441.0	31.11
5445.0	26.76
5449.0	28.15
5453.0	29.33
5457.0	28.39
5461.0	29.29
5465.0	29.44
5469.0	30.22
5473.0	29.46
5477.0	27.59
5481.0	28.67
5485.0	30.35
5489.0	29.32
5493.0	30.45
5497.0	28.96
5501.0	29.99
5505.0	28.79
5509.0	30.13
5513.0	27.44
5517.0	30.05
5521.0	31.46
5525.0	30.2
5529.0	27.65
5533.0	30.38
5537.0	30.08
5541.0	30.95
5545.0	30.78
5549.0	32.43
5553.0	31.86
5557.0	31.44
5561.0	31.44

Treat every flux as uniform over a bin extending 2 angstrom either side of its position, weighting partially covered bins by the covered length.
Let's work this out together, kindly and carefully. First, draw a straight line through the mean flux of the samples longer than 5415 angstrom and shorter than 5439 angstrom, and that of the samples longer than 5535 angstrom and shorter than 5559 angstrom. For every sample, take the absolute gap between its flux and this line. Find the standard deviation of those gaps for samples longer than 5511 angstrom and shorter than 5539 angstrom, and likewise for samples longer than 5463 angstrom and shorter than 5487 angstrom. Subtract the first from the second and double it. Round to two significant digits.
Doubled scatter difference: -1.2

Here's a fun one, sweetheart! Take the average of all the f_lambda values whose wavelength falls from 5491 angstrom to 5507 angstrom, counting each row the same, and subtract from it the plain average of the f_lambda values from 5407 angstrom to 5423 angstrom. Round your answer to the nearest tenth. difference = 1.1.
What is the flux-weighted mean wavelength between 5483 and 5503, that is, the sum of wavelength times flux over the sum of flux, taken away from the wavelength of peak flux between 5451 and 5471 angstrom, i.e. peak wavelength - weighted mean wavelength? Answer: -24.0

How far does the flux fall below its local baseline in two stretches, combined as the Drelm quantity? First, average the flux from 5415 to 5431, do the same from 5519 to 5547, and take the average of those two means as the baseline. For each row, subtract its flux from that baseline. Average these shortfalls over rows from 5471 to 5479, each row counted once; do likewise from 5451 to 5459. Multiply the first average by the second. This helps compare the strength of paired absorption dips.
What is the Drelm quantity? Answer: 0.60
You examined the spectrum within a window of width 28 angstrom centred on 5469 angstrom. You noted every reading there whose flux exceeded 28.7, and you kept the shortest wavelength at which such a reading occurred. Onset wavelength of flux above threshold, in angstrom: 5461.0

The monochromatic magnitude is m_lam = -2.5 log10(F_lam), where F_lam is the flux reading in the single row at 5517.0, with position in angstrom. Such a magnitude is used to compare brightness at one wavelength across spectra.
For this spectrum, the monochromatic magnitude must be -3.695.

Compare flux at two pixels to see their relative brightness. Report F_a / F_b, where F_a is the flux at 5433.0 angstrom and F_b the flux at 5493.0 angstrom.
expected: 0.83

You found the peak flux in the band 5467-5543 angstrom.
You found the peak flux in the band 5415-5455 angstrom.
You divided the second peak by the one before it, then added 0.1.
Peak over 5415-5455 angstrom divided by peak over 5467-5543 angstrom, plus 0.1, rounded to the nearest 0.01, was 1.09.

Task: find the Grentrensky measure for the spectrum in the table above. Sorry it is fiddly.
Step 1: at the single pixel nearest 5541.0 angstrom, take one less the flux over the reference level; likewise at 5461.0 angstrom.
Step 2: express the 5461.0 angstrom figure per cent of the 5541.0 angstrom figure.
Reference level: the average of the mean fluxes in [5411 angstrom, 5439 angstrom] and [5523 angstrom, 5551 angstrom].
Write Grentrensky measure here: 2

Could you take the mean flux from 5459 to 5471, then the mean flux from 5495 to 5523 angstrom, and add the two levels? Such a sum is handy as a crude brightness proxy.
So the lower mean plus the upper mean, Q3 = 59.2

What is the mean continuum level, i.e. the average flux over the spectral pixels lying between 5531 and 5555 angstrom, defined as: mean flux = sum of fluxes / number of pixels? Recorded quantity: 31.1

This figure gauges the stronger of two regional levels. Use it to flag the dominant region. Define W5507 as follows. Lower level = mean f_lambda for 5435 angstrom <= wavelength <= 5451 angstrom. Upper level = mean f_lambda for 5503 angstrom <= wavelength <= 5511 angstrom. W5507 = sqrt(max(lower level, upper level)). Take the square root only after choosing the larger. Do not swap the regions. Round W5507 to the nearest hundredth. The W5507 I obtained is 5.43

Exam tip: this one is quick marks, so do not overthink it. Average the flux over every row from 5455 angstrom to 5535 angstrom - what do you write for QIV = 29.4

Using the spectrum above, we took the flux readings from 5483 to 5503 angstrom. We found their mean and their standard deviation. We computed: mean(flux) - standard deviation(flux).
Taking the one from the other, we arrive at 29.2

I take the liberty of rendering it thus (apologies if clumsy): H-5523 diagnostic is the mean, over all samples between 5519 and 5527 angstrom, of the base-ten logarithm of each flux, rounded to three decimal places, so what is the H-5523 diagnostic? 1.489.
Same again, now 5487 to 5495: 1.475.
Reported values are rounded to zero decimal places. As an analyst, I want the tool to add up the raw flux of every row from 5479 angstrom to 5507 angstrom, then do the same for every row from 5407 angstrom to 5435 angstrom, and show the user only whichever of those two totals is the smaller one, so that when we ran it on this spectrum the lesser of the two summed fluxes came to 194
